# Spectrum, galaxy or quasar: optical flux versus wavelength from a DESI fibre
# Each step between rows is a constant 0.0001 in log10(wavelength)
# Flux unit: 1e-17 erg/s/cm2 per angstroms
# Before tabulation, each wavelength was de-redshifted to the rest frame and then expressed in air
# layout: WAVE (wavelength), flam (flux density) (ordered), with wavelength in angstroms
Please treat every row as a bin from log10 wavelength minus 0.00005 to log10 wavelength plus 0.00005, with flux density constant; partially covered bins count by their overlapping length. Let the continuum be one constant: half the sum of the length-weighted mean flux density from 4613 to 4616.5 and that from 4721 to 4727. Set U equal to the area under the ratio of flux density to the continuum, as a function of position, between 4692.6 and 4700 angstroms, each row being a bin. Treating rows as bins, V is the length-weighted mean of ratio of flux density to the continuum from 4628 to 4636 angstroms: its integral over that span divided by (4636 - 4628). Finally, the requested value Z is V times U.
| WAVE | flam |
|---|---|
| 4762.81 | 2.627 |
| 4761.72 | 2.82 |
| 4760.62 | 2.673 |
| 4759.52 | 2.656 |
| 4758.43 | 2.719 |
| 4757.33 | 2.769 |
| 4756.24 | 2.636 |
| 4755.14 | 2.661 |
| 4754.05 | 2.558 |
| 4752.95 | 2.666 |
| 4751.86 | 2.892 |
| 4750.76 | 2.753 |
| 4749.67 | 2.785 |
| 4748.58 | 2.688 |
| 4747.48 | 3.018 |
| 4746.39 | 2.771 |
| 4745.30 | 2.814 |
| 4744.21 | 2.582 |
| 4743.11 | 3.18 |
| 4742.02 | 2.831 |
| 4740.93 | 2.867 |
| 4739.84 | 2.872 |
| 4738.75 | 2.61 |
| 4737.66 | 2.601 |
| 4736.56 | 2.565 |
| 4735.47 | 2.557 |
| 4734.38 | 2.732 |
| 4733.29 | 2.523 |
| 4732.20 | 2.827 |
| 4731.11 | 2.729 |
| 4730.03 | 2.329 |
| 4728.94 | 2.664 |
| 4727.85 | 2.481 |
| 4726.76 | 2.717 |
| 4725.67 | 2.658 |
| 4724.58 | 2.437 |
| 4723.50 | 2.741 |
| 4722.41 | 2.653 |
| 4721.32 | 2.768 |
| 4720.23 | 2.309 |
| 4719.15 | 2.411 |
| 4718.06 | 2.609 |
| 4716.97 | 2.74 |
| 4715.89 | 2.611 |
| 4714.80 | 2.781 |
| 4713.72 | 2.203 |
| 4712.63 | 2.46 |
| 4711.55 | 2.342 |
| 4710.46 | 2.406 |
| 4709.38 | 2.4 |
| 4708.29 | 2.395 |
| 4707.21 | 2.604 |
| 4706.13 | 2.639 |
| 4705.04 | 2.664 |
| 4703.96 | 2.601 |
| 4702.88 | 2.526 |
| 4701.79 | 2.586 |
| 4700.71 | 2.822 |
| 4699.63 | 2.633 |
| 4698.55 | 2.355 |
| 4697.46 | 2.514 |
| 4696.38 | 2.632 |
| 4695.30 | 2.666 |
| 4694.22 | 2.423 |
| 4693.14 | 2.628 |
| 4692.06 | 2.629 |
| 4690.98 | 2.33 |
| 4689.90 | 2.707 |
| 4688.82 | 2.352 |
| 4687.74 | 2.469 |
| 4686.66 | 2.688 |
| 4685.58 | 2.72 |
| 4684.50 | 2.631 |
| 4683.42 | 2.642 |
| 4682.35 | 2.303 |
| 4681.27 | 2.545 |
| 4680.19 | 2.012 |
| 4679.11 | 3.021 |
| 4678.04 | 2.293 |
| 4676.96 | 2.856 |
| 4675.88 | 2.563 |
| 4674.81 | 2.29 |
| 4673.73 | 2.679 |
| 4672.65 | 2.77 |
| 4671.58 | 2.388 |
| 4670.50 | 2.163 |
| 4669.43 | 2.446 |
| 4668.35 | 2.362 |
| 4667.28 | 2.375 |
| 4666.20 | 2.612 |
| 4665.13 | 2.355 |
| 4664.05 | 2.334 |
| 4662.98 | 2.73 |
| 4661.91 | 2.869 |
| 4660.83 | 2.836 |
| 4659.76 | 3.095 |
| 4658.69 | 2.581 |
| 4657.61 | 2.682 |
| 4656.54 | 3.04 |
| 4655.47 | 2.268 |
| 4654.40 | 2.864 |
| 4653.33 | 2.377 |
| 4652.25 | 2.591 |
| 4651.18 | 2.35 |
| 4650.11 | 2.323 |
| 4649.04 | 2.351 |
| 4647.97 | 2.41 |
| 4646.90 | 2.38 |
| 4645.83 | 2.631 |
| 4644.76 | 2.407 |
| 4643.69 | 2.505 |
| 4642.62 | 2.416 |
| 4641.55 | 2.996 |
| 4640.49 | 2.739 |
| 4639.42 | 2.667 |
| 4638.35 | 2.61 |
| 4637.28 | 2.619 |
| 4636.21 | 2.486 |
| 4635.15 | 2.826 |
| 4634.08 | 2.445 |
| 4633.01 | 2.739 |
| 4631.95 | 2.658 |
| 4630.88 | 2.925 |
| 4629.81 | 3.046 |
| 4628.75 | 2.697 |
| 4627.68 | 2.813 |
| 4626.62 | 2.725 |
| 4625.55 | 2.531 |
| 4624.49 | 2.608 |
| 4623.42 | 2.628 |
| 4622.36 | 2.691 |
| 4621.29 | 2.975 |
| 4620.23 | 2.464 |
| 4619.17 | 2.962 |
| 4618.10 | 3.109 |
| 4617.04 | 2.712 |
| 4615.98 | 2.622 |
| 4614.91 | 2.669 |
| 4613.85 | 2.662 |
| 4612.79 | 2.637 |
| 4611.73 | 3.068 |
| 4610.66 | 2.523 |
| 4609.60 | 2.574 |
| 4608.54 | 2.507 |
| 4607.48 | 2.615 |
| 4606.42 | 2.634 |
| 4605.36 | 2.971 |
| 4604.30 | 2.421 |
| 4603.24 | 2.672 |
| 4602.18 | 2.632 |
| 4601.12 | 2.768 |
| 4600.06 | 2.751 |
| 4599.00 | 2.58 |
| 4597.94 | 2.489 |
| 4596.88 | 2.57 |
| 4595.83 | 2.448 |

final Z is 7.4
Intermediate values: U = 7.1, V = 1.04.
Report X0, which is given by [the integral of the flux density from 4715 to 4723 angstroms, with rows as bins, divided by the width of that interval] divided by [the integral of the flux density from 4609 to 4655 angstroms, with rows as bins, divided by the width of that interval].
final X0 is 0.98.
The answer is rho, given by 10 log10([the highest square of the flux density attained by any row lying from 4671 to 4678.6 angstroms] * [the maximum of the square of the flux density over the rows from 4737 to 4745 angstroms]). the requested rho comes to 19.2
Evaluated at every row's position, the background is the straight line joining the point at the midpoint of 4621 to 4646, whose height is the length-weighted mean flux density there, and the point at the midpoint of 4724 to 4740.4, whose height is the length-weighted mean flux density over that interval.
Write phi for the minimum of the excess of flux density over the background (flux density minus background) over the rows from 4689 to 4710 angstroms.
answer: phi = -0.32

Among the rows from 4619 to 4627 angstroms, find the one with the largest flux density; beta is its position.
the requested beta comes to 4621.29 angstroms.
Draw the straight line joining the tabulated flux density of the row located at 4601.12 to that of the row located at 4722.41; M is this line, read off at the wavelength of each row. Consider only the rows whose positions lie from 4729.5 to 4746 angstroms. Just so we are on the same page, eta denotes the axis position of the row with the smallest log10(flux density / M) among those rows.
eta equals 4730.03 angstroms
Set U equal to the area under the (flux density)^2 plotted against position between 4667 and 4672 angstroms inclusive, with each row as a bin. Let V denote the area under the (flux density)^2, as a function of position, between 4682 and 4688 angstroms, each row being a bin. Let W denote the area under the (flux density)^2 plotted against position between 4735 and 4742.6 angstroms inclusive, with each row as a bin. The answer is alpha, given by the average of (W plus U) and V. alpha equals 62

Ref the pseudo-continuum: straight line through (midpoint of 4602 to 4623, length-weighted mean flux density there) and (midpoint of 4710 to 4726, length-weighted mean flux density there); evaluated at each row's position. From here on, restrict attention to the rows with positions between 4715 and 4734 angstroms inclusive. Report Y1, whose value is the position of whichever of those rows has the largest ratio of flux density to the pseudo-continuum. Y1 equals 4732.20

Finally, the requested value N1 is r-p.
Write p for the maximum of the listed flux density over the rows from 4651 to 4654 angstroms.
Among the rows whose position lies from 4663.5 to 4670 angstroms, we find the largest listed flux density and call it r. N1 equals 0.0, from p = 2.591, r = 2.612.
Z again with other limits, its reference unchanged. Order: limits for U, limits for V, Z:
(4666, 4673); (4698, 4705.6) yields 6.3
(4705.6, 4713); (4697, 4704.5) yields 6.7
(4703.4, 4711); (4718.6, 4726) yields 7.0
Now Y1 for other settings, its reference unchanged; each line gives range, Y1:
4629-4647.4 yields 4629.81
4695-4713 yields 4700.71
